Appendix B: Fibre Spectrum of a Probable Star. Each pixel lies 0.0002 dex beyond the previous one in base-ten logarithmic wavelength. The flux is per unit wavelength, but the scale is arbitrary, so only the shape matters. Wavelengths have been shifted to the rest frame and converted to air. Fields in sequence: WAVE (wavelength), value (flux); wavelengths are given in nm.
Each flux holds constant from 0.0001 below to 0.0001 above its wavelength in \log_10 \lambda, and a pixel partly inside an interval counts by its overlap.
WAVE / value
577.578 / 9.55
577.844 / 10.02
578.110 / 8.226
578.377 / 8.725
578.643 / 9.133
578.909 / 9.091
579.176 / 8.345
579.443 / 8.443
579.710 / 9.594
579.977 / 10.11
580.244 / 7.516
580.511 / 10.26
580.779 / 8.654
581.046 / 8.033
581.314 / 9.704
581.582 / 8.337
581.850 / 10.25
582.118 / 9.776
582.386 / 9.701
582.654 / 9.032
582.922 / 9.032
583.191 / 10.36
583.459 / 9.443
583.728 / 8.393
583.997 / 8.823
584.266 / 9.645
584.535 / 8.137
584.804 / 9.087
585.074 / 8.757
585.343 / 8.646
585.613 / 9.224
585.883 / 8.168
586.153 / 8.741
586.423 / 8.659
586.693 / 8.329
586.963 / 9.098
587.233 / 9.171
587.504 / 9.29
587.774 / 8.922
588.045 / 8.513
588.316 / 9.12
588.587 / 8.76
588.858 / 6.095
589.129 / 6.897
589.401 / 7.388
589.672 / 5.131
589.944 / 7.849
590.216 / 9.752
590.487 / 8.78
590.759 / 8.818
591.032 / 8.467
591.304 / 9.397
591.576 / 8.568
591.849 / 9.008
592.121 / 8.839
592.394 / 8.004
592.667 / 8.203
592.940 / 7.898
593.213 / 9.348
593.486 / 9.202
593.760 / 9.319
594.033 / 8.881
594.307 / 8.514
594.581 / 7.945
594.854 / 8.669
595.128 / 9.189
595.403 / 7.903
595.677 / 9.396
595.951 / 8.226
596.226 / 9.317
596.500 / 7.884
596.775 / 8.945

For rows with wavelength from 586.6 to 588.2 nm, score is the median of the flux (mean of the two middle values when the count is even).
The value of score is 9.01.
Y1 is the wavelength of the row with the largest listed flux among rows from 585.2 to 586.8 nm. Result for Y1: 585.613 nm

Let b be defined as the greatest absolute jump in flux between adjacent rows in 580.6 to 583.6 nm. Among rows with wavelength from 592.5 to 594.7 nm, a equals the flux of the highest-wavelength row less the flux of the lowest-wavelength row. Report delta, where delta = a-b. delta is -2.2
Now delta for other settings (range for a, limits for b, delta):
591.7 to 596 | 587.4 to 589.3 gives -3.4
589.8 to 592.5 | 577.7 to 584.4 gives -2.6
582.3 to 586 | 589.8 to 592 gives -3.4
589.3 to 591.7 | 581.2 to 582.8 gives -0.7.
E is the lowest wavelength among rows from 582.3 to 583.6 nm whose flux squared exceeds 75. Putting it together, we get 582.386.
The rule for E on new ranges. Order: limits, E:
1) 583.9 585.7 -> 583.997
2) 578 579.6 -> 578.377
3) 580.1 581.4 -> 580.511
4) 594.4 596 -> 594.854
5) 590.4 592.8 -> 590.487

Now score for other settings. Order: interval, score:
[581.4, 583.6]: 9.57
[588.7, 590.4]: 7.14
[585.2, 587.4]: 8.70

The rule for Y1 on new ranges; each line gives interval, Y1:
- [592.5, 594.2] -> 593.213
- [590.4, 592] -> 591.304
